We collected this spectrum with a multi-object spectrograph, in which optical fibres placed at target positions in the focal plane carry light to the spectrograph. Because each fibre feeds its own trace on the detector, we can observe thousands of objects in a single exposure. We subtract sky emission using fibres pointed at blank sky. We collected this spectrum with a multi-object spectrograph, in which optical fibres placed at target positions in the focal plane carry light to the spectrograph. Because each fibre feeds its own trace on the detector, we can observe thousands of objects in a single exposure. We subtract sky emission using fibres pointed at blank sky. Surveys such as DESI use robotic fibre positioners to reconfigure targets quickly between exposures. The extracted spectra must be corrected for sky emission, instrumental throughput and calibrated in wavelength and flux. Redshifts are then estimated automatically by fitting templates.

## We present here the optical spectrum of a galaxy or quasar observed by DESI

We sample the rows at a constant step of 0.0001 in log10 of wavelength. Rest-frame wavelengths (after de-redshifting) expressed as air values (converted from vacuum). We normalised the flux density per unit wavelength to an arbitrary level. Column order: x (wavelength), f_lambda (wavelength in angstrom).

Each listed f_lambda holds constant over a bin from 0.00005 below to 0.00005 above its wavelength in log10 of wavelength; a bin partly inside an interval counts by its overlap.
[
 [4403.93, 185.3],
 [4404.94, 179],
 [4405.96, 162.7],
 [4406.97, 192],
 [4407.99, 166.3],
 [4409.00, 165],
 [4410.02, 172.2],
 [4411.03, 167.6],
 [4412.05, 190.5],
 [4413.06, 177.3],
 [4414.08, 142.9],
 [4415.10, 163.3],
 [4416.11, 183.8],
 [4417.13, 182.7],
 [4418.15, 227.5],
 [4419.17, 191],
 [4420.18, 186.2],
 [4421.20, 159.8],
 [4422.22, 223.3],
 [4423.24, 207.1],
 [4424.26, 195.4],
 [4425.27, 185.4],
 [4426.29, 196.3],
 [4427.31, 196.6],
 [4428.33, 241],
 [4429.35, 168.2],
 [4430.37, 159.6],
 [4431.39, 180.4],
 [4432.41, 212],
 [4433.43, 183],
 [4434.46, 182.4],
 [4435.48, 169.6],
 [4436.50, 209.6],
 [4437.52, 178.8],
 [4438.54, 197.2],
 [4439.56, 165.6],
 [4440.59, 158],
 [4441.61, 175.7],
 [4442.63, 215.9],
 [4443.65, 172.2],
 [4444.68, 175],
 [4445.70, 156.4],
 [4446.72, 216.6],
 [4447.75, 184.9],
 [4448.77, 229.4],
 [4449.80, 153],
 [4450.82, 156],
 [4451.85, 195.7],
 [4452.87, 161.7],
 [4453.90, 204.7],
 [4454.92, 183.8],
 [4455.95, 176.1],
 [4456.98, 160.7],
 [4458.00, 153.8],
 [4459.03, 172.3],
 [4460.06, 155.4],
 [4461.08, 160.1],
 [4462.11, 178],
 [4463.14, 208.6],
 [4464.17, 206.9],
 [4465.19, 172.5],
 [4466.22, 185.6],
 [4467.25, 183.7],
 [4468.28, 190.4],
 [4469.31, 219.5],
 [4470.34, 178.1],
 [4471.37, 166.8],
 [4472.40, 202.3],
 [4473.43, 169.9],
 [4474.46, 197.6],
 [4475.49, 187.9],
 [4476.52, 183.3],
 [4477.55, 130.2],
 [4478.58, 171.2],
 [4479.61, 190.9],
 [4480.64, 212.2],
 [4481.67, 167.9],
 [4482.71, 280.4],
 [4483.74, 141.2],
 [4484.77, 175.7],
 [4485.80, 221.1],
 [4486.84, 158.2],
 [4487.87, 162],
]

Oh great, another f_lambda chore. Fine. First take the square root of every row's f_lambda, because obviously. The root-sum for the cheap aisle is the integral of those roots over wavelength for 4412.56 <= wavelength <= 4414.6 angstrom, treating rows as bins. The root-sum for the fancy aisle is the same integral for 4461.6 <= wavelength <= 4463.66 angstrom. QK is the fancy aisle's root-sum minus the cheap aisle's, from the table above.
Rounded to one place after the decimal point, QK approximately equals 2.9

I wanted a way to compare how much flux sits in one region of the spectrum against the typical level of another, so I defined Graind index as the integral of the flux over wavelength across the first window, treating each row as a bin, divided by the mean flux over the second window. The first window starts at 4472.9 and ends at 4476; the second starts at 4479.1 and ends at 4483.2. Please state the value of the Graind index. 2.7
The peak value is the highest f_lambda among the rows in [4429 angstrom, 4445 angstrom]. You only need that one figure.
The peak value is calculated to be 215.9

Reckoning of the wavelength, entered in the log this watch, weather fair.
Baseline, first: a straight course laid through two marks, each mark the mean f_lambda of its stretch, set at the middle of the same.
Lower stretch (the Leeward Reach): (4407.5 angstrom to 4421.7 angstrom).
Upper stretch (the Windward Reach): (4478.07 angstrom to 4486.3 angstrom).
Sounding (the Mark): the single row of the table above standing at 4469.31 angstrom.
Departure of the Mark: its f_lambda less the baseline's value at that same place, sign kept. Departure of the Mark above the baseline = 28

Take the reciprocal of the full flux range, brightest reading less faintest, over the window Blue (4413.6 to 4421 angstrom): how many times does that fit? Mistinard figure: 0.0118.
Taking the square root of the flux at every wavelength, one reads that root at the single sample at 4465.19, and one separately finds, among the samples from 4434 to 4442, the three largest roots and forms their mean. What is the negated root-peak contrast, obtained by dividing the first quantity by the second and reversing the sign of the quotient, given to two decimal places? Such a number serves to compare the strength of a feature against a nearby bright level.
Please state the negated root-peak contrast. -0.94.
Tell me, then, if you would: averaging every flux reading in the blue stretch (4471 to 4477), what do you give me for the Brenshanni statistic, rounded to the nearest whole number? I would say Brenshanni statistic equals 185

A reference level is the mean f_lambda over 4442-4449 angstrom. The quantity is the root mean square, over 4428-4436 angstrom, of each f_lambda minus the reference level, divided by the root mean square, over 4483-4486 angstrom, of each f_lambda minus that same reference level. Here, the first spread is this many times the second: 0.73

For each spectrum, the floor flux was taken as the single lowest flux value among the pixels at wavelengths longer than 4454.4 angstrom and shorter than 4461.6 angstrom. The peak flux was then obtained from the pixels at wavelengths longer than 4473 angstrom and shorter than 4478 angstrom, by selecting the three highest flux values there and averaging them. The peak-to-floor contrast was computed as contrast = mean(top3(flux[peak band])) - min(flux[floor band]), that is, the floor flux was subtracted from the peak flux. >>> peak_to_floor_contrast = 36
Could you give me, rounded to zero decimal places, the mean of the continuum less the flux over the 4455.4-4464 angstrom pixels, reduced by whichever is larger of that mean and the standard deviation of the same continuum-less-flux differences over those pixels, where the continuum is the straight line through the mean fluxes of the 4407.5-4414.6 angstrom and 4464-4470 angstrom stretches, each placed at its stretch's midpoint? 0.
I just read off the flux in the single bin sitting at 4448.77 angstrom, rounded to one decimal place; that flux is 229.4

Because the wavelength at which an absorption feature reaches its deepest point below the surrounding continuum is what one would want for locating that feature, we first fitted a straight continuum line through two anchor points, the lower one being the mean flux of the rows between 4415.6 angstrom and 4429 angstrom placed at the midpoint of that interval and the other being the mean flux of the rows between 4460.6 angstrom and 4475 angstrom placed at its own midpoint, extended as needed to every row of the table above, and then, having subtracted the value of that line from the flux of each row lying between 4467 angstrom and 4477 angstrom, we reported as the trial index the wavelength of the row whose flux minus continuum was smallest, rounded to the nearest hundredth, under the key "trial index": 4471.37 angstrom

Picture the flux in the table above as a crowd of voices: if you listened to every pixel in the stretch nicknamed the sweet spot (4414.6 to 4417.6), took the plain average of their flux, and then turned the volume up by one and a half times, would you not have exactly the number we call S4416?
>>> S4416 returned 265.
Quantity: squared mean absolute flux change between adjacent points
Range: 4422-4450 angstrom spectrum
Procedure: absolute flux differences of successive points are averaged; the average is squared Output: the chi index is 739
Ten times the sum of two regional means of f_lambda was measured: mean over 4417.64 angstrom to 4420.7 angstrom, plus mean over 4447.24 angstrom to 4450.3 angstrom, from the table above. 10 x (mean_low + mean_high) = 3907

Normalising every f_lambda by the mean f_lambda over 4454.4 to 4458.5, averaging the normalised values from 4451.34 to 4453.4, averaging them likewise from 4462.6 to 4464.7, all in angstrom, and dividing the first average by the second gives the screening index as 0.86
